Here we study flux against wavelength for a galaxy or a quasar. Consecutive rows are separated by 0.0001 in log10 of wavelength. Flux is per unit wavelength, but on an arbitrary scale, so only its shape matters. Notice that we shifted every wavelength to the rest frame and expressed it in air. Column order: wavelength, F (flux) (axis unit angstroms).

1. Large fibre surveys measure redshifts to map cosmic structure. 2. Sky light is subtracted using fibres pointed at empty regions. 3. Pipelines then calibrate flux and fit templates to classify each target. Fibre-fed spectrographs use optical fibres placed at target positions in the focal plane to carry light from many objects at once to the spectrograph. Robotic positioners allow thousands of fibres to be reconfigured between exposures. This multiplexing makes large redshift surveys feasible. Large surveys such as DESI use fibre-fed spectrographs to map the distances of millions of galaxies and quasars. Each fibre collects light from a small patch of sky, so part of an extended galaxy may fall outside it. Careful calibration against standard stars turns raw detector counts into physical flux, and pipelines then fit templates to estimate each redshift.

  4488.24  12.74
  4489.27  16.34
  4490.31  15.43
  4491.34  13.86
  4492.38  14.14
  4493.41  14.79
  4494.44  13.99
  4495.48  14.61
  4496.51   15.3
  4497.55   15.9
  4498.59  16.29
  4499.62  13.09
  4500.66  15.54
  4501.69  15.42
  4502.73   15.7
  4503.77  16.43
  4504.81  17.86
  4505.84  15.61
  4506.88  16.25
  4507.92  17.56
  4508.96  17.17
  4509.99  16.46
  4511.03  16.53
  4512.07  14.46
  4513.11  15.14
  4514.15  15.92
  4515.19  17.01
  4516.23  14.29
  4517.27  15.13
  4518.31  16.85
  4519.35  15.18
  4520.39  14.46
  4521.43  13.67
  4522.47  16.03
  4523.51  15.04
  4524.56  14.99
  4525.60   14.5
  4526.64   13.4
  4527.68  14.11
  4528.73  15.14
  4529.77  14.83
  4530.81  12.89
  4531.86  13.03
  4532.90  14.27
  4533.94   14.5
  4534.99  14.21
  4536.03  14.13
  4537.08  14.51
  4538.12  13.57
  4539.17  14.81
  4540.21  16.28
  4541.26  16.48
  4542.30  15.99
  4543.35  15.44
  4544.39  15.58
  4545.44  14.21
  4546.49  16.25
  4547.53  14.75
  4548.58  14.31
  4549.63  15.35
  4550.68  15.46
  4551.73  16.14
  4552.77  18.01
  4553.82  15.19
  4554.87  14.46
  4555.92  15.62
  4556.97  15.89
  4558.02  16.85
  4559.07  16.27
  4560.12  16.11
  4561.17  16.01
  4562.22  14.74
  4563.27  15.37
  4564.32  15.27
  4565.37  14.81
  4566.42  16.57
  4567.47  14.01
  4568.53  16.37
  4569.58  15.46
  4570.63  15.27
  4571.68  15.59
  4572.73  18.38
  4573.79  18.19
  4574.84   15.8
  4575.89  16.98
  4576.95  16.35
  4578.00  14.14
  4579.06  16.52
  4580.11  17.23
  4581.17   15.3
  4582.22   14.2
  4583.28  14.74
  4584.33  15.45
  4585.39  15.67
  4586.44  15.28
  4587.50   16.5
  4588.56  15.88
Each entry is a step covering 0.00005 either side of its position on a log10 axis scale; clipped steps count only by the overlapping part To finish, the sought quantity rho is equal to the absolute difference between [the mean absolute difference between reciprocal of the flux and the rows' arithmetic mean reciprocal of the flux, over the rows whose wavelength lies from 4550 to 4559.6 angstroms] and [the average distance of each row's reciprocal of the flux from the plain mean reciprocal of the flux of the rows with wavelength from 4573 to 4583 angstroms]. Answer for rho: 0.0015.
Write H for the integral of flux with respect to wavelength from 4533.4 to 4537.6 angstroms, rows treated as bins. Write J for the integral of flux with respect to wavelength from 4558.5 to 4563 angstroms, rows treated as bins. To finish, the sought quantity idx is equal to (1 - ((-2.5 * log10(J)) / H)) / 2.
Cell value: 0.538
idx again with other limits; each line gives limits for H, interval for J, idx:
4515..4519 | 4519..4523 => 0.535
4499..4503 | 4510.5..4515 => 0.539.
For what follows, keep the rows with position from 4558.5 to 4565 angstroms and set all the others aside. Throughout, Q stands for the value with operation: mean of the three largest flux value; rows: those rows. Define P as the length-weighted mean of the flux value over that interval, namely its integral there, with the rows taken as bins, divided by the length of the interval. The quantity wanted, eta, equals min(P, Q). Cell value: 15.6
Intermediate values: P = 15.6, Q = 16.1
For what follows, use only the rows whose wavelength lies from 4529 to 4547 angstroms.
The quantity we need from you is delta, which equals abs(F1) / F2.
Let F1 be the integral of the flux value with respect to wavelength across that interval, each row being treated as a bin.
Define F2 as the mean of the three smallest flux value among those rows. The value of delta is 20.20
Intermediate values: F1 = 266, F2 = 13.2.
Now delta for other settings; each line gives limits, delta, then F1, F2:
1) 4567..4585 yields 20.25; 286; 14.1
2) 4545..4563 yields 19.63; 281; 14.3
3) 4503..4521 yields 20.00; 288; 14.4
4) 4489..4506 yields 19.05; 260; 13.6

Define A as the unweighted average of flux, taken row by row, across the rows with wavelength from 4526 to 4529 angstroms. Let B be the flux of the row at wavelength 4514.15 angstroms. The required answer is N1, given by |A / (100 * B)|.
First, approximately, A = 14.2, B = 15.92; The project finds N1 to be 0.0089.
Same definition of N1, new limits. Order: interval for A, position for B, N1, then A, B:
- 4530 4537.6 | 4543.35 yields 0.0090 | 13.9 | 15.44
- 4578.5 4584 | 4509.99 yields 0.0095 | 15.6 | 16.46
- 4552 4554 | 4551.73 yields 0.0103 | 16.6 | 16.14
